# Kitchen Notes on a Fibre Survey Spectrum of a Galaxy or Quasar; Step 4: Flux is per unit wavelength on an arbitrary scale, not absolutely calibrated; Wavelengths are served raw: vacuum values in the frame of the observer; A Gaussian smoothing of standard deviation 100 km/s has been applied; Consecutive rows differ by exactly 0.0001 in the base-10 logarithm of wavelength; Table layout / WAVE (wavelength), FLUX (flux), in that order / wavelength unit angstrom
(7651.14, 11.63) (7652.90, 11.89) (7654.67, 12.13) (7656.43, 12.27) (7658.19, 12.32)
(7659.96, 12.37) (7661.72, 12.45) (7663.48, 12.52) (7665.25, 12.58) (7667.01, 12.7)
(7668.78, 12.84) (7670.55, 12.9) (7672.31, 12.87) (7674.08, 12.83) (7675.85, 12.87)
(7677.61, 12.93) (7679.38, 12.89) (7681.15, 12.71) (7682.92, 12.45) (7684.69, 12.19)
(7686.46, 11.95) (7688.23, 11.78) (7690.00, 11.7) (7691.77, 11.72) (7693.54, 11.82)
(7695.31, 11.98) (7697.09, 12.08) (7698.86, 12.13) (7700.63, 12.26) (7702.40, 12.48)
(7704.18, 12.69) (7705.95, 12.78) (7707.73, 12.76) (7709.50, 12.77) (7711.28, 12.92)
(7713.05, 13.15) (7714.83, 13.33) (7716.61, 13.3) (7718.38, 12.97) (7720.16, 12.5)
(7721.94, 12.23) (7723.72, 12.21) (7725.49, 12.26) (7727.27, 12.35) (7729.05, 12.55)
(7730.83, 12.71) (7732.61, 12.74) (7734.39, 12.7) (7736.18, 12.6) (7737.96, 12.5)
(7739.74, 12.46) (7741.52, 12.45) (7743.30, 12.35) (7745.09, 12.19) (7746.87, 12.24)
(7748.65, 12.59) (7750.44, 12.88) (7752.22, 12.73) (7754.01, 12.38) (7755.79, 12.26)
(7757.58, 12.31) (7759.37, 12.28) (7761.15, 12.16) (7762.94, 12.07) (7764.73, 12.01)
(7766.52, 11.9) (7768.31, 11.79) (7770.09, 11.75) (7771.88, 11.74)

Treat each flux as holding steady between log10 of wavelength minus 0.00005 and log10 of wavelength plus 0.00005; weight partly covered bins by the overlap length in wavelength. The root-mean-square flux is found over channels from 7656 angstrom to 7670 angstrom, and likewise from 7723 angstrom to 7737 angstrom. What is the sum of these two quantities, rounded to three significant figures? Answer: 25.0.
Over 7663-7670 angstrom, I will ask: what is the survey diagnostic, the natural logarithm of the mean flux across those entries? 2.54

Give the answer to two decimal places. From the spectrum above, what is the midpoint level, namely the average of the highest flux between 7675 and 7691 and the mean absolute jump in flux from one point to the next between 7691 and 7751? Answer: 6.53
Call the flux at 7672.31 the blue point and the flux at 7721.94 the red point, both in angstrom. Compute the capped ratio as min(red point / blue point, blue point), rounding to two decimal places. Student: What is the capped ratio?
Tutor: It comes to 0.95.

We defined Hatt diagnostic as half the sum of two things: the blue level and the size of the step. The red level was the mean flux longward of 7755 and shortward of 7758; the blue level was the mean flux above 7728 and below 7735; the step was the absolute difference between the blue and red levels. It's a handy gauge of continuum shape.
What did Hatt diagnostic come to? 6.53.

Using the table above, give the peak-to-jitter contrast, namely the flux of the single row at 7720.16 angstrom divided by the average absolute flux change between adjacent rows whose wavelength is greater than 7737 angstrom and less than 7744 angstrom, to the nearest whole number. 250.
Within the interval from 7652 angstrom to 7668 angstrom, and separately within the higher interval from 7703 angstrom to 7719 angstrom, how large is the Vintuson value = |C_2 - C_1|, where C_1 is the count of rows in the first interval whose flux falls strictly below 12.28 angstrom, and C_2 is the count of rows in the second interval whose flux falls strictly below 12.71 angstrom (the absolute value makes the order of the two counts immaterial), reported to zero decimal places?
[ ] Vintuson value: 2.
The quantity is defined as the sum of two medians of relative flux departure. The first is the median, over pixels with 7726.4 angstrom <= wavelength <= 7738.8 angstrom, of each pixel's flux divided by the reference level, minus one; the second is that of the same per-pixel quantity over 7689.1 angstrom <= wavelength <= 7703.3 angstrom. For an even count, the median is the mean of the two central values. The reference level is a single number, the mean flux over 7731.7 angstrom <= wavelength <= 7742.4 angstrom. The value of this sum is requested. -0.041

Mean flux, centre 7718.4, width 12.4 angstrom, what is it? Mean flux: 12.8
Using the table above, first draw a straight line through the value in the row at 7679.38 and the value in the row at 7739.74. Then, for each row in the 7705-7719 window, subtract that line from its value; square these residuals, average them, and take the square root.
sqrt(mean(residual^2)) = 0.418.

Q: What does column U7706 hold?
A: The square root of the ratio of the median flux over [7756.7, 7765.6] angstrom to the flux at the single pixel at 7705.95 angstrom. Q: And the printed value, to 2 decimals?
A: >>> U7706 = 0.98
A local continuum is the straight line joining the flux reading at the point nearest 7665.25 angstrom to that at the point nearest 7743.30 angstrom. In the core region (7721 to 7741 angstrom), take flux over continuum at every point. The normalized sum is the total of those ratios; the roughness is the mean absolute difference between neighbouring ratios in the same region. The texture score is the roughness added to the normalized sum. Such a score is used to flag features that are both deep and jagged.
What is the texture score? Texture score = 11.09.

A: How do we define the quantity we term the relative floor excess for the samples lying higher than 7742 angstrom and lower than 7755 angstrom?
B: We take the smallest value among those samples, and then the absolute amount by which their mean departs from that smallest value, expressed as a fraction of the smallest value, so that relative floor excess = 0.024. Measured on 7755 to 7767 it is 0.020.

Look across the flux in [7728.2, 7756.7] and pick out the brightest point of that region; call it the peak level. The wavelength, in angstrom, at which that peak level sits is 7750.44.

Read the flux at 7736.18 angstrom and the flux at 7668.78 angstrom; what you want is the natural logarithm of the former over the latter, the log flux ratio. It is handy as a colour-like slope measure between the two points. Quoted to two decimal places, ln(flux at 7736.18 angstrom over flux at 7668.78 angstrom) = -0.02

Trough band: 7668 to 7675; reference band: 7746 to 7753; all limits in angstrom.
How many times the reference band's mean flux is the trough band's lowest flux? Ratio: 1.017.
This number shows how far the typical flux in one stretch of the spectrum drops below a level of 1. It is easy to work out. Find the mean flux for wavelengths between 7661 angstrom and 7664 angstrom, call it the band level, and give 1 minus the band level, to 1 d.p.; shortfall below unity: -11.5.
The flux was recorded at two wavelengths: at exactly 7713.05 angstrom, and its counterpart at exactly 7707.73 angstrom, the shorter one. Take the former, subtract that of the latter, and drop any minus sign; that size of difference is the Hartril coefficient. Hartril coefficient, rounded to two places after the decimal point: 0.39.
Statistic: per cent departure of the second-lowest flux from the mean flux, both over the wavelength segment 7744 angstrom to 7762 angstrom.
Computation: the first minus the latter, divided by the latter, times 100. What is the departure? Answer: -1.7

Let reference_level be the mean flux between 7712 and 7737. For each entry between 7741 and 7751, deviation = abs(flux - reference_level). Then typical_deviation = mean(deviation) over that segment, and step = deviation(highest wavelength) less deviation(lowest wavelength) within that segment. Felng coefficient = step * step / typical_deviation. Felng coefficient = 0.01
